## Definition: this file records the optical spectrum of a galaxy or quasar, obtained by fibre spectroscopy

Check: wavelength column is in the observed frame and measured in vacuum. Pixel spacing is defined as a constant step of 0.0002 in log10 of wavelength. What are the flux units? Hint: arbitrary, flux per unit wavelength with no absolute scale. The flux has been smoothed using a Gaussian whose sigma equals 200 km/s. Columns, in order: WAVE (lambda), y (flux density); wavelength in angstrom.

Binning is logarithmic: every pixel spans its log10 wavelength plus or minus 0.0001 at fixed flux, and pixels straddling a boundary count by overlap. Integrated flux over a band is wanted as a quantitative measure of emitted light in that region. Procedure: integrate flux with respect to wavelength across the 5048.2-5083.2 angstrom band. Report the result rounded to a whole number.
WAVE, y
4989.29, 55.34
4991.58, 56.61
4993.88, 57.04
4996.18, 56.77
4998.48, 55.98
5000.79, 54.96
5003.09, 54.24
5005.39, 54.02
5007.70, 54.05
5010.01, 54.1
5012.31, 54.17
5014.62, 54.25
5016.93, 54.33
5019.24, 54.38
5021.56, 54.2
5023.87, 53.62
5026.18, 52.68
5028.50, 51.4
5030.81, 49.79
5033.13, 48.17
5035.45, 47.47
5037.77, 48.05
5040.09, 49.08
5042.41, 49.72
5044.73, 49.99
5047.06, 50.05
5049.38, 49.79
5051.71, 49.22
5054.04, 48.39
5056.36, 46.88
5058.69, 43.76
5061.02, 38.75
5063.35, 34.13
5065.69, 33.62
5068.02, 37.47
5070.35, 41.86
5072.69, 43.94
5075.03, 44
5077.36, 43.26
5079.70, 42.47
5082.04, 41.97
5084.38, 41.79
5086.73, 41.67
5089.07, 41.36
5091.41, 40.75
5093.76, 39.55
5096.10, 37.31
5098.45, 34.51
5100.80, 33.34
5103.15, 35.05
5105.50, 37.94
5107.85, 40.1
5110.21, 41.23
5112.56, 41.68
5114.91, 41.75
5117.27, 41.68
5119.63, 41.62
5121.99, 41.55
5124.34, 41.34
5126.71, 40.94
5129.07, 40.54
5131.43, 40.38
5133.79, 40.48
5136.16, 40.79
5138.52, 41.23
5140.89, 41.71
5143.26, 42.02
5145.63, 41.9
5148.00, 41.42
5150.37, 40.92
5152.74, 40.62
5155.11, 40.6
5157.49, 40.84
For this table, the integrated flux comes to 1492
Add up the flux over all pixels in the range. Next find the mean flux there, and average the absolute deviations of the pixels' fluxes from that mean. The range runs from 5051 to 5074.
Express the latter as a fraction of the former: 0.011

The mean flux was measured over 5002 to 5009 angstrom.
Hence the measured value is 54.1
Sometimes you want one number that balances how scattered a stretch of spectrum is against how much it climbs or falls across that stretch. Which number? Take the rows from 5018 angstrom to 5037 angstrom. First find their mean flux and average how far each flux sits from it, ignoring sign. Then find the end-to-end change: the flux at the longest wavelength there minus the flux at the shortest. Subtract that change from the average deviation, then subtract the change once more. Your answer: 16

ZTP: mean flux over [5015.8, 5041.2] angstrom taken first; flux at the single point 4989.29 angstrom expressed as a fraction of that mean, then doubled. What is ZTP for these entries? 2.16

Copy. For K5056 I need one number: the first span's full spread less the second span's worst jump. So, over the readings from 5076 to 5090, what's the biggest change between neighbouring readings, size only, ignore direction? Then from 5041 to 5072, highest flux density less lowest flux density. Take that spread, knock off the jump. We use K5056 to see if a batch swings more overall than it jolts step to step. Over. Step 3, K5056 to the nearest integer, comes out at 16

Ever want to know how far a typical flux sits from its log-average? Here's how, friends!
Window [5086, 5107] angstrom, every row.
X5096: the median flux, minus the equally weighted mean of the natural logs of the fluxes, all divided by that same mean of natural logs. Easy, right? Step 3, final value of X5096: 9.44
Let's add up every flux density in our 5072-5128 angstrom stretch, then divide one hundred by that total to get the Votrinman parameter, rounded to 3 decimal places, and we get 0.103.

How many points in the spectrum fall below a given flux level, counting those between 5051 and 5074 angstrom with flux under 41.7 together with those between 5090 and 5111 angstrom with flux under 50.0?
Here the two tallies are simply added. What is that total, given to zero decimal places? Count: 13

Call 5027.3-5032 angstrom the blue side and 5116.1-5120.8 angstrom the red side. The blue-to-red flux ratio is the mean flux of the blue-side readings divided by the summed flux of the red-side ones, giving 0.607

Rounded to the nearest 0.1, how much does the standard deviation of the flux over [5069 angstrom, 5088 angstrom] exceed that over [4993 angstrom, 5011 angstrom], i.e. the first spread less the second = -0.3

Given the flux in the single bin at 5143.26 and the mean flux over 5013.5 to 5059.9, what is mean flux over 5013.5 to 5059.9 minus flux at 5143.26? 8.2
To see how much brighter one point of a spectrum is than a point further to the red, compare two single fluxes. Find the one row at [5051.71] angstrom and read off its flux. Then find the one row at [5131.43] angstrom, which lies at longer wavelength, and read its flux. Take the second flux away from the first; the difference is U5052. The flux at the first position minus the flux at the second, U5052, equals 8.8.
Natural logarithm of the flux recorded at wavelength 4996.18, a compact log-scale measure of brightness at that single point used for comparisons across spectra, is 4.0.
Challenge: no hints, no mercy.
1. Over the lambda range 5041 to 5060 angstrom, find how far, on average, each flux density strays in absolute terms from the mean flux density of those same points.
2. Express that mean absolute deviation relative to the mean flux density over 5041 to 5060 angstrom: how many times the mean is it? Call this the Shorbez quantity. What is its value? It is 0.033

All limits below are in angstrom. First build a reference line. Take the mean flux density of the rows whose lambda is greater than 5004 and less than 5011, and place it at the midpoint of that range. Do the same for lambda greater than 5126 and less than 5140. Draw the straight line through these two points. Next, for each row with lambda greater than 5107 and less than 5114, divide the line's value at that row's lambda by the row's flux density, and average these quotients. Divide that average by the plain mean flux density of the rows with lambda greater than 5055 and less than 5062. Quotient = 0.024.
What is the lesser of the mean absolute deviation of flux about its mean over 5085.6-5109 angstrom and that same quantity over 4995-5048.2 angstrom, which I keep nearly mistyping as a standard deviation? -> 2.4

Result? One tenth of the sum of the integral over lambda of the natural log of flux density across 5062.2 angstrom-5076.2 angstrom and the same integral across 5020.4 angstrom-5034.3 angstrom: 10.6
